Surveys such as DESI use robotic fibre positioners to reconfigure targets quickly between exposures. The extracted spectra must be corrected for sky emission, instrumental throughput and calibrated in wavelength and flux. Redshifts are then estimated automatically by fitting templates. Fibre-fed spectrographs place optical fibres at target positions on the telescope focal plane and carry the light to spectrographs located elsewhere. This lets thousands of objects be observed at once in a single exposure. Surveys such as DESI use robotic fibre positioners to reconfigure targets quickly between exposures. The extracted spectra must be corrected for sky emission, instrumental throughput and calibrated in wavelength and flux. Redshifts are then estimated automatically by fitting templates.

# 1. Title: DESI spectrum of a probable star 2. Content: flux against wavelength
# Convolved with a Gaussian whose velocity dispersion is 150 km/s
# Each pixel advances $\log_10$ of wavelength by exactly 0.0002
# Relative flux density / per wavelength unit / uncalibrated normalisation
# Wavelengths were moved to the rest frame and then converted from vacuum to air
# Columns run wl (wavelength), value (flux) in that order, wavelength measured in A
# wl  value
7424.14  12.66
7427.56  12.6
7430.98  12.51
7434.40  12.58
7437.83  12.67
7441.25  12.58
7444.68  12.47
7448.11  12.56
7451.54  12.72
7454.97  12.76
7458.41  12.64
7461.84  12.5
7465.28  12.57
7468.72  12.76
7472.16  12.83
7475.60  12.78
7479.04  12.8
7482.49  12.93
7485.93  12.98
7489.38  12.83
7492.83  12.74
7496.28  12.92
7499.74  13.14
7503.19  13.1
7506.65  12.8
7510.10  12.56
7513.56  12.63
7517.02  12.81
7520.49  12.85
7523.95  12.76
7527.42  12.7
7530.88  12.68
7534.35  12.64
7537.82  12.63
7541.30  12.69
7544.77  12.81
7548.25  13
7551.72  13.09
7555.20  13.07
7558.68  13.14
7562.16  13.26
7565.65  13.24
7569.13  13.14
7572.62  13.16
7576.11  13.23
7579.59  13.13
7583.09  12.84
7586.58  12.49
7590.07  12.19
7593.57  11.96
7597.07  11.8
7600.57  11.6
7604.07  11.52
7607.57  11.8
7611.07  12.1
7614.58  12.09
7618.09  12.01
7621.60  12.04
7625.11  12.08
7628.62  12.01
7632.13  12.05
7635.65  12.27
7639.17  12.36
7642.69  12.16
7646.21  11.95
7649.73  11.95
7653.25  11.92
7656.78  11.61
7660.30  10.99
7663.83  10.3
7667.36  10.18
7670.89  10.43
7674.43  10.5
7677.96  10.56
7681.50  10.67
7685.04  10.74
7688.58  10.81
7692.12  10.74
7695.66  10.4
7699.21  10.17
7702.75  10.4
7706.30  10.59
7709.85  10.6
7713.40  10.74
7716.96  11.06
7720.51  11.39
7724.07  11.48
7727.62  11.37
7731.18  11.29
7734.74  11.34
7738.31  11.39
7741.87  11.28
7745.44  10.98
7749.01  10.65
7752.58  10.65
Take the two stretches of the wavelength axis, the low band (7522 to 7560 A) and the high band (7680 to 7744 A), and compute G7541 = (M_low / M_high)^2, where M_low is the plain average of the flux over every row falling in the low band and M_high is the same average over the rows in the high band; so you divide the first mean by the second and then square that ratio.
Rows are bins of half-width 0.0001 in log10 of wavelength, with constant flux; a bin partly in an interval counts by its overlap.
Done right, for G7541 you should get 1.4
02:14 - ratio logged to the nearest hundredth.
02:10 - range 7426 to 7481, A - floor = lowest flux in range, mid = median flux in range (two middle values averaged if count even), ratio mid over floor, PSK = 1.01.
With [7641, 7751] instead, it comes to 1.06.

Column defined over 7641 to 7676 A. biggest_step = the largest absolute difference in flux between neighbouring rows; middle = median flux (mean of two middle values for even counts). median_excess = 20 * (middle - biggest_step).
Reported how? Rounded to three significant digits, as 212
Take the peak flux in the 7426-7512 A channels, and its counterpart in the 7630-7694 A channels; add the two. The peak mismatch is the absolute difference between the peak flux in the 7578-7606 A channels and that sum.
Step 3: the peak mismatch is 12.4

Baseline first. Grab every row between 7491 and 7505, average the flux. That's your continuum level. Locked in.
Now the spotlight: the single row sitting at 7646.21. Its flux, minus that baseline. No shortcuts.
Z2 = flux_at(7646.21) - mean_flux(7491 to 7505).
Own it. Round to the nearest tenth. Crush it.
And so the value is -1.0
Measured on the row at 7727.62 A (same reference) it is -1.6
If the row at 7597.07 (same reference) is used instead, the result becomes -1.2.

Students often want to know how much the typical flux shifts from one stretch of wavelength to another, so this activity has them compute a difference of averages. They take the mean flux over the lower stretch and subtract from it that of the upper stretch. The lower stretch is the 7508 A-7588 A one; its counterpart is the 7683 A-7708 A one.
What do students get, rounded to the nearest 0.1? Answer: 2.3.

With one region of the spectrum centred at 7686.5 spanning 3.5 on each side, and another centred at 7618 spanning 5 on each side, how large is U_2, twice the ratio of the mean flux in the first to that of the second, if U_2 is 1.79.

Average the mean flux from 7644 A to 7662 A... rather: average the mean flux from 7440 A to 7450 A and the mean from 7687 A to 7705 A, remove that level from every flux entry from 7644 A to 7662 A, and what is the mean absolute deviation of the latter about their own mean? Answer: 0.31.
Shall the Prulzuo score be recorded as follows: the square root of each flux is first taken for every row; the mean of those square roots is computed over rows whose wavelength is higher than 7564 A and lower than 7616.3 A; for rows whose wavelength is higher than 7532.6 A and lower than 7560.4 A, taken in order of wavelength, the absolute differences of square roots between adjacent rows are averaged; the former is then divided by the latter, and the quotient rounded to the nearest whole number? 316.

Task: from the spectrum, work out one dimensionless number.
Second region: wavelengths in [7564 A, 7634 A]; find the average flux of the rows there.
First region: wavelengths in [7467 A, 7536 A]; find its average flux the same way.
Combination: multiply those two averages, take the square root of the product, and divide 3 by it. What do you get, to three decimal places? 0.239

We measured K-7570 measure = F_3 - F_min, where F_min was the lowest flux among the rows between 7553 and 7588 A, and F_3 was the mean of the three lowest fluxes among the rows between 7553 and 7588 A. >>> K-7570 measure 0.31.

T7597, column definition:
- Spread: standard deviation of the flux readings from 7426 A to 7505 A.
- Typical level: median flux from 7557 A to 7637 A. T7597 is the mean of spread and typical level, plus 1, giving 7.14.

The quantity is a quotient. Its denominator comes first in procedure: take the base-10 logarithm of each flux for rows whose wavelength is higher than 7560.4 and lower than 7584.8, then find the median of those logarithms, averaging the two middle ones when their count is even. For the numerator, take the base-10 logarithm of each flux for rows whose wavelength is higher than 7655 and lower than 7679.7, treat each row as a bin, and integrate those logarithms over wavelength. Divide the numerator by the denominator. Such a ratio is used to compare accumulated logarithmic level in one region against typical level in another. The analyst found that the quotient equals 22.7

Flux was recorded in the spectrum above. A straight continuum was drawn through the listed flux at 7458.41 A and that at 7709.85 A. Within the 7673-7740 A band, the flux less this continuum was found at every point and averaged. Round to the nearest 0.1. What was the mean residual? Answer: 0.2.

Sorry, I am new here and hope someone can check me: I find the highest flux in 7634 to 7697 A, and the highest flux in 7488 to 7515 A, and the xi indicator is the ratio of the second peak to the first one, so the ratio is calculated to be 1.06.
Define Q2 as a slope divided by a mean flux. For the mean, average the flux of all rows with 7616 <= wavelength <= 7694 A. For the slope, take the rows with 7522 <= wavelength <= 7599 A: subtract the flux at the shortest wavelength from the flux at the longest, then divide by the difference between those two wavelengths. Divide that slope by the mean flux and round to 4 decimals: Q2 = -0.0012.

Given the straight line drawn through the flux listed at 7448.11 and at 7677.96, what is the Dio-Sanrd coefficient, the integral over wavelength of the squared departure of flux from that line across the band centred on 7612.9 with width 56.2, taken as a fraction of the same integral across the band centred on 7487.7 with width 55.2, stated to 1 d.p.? 2.2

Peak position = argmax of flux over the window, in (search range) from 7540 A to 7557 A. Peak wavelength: 7551.72 A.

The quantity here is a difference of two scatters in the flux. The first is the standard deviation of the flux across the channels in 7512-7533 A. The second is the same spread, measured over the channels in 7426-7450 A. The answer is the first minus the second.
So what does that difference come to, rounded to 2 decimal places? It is 0.02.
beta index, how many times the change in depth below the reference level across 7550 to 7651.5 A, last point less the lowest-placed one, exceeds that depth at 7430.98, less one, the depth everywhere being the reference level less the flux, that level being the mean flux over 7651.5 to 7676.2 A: -1.7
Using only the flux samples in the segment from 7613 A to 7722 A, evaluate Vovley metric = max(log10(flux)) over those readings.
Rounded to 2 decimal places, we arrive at 1.09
